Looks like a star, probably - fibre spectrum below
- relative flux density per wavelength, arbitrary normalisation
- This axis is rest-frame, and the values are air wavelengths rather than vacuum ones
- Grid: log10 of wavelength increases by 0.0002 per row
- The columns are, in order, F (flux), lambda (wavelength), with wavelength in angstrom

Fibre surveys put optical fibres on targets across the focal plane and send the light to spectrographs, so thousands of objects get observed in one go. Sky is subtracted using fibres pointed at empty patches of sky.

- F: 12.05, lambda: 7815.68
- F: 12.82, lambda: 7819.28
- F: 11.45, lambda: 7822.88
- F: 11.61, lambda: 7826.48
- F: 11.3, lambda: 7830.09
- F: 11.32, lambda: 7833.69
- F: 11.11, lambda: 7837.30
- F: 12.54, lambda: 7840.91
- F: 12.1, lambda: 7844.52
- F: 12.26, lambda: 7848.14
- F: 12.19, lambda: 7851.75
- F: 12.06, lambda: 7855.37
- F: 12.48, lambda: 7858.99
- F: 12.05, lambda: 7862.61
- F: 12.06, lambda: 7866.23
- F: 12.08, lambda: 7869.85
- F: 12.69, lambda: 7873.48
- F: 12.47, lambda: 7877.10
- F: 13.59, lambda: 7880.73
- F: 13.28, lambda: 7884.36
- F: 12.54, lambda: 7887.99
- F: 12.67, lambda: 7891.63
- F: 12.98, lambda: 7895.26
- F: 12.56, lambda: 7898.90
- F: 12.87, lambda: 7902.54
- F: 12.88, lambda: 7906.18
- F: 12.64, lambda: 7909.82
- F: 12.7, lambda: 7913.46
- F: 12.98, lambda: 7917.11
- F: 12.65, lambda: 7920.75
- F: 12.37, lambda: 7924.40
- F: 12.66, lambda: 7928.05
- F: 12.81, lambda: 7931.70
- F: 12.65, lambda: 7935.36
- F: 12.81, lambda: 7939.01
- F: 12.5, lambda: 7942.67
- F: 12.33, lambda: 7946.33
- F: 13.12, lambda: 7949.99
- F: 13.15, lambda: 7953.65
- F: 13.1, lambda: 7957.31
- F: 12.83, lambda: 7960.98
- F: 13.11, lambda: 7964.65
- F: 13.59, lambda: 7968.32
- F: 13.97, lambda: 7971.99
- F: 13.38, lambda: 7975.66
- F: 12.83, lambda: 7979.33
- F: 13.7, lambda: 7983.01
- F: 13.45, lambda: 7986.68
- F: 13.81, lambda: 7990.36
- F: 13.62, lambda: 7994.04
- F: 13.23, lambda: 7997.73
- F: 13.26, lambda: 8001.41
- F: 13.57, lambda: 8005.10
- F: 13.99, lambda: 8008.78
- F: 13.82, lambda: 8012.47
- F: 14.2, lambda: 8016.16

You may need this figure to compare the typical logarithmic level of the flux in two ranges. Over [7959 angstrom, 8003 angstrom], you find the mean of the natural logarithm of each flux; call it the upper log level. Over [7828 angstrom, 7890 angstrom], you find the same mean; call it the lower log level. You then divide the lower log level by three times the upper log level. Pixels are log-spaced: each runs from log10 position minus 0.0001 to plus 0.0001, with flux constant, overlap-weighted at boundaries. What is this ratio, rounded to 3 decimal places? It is 0.322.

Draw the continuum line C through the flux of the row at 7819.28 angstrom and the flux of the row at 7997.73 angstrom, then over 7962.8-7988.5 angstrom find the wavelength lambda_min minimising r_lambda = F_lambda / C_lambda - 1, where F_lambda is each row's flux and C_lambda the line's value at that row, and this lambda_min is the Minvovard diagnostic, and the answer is 7979.33 angstrom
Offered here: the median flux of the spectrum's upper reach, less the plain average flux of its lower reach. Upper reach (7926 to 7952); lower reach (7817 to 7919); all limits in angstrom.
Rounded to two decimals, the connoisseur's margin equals 0.29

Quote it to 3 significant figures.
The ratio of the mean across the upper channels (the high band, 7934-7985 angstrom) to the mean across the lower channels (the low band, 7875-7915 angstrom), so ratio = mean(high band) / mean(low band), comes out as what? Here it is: 1.02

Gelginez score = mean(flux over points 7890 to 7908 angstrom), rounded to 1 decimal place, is 12.8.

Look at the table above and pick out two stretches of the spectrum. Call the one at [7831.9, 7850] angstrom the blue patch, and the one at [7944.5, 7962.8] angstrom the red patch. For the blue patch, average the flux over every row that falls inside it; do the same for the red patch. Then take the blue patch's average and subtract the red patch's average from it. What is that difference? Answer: -1.04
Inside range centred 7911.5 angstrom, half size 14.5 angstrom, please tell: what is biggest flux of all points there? 12.98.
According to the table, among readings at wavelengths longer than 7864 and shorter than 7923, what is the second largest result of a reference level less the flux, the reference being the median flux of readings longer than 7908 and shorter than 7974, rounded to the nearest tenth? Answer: 0.7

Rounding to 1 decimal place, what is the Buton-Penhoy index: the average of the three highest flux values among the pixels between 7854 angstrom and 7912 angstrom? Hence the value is 13.3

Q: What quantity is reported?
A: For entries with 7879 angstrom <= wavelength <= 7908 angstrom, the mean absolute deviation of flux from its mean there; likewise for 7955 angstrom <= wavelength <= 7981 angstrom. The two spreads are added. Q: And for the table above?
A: 0.60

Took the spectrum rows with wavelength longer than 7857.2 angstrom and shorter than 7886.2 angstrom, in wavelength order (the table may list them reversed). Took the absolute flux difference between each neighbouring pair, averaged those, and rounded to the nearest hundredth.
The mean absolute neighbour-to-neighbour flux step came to 0.39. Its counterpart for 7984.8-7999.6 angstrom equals 0.31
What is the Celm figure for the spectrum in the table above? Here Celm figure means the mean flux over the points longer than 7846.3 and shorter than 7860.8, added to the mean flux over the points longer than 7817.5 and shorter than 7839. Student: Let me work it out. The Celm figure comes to 23.8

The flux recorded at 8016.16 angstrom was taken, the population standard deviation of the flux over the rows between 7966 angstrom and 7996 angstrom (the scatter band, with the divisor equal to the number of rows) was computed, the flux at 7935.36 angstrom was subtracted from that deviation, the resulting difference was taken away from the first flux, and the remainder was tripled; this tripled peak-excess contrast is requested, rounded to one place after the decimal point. 79.6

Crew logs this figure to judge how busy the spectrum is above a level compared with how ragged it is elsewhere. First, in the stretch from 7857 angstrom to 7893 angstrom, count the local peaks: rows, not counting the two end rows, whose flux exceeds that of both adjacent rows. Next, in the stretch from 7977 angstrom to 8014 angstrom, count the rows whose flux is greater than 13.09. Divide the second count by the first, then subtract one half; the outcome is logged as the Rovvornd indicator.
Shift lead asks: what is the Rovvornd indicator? 4.0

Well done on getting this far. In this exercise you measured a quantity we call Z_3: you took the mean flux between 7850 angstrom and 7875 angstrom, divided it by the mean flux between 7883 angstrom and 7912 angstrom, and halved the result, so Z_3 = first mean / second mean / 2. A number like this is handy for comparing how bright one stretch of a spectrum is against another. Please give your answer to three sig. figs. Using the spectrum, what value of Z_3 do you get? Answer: 0.478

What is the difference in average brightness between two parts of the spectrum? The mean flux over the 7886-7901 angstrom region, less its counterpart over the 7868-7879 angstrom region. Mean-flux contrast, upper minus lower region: 0.27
